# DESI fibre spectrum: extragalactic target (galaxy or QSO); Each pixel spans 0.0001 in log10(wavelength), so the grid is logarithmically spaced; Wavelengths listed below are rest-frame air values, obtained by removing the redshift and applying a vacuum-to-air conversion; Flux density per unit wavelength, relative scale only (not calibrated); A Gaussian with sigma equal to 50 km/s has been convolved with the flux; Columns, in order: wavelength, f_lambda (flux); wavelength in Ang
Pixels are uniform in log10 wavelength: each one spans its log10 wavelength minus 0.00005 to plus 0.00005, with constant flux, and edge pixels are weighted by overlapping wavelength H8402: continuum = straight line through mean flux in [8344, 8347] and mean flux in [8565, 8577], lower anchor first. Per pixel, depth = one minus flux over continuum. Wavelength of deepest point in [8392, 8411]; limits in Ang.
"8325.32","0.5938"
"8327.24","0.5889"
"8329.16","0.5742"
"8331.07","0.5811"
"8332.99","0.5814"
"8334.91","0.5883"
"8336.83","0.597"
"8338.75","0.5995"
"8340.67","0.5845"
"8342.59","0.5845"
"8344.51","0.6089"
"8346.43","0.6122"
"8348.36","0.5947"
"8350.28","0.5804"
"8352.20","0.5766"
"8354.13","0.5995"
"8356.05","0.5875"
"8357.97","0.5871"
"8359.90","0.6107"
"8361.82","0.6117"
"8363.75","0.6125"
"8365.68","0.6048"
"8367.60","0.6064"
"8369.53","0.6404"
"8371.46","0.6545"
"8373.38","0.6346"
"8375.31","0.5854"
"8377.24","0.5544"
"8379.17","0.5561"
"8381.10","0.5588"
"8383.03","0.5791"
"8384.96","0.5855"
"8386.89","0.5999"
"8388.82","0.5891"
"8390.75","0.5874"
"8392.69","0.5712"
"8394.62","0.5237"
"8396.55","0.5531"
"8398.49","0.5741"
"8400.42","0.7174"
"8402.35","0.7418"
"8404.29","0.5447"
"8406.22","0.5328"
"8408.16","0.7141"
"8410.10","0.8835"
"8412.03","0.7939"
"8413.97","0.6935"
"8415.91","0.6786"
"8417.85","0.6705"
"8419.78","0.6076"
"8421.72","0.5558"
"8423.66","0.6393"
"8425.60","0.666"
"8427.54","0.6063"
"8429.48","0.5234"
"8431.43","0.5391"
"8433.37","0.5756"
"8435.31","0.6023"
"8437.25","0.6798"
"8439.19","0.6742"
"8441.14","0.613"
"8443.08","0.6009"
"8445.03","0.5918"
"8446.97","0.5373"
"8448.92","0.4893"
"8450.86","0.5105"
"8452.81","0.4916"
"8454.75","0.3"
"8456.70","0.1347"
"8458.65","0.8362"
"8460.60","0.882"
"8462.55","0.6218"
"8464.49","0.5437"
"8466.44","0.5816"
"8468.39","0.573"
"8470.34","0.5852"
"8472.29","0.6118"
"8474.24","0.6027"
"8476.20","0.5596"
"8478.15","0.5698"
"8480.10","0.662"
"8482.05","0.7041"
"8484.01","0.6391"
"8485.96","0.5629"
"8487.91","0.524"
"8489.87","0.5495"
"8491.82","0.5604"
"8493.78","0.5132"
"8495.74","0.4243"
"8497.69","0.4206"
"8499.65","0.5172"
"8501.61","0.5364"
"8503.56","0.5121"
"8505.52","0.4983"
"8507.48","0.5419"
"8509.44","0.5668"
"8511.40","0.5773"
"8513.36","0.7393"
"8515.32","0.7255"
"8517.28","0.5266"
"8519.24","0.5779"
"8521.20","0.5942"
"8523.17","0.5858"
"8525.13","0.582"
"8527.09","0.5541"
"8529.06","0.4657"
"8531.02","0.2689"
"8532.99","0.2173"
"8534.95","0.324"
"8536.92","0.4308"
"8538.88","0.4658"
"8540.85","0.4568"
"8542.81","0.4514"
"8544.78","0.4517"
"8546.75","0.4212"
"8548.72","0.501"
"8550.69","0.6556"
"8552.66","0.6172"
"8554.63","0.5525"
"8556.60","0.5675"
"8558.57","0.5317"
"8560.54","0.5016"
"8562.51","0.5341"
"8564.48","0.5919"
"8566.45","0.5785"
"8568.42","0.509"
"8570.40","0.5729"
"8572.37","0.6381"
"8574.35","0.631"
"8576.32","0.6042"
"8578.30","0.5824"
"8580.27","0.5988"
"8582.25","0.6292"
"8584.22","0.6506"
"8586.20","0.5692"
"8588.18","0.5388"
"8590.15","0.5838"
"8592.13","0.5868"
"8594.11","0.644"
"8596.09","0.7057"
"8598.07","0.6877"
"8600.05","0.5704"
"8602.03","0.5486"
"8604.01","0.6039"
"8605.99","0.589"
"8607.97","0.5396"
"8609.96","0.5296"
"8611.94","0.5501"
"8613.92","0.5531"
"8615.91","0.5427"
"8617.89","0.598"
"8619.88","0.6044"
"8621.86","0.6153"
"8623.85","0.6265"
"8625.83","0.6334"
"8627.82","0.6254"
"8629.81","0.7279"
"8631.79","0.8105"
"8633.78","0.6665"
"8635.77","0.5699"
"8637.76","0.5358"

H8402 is 8394.62 Ang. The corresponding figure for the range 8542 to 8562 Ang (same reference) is 8546.75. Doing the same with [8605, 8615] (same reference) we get 8609.96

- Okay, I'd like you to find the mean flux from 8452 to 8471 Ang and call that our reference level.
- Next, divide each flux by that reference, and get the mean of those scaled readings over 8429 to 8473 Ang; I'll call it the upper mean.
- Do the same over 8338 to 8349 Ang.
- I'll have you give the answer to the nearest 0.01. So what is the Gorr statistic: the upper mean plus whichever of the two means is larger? 2.10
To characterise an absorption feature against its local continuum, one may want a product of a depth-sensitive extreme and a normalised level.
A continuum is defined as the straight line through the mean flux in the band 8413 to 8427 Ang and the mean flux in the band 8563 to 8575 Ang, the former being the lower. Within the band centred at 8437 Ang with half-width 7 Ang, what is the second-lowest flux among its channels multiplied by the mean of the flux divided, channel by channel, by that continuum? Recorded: 0.55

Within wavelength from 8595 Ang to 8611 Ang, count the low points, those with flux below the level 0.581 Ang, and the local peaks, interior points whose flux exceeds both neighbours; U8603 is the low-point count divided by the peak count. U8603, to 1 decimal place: 4.0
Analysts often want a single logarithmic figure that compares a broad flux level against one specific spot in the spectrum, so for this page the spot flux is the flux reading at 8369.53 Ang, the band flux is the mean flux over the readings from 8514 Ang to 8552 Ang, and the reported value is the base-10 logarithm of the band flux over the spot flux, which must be -0.12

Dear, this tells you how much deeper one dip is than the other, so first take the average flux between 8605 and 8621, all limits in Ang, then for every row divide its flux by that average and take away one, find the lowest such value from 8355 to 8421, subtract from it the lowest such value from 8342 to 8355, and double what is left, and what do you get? -0.19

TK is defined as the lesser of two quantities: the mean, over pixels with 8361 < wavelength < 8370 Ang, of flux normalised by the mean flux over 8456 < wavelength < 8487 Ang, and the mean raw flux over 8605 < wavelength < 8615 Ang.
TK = 0.552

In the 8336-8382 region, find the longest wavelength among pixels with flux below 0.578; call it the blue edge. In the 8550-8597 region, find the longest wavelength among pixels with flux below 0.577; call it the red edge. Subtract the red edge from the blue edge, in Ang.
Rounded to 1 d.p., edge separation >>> -207.1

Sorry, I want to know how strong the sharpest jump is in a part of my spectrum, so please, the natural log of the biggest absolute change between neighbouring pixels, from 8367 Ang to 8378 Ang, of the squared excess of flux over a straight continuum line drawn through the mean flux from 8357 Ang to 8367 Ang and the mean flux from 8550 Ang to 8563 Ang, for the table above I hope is -6.2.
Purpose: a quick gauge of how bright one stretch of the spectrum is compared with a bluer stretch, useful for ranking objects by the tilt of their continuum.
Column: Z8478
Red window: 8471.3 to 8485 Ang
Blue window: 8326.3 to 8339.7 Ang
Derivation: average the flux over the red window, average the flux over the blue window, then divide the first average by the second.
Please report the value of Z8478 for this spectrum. 1.06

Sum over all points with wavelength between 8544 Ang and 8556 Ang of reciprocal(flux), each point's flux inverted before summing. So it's 11.5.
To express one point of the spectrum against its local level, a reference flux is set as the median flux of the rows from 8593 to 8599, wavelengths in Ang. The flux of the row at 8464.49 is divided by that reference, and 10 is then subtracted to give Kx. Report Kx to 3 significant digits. -9.21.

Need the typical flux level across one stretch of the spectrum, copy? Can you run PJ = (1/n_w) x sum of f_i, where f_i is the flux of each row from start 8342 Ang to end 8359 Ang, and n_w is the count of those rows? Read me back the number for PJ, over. 0.592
